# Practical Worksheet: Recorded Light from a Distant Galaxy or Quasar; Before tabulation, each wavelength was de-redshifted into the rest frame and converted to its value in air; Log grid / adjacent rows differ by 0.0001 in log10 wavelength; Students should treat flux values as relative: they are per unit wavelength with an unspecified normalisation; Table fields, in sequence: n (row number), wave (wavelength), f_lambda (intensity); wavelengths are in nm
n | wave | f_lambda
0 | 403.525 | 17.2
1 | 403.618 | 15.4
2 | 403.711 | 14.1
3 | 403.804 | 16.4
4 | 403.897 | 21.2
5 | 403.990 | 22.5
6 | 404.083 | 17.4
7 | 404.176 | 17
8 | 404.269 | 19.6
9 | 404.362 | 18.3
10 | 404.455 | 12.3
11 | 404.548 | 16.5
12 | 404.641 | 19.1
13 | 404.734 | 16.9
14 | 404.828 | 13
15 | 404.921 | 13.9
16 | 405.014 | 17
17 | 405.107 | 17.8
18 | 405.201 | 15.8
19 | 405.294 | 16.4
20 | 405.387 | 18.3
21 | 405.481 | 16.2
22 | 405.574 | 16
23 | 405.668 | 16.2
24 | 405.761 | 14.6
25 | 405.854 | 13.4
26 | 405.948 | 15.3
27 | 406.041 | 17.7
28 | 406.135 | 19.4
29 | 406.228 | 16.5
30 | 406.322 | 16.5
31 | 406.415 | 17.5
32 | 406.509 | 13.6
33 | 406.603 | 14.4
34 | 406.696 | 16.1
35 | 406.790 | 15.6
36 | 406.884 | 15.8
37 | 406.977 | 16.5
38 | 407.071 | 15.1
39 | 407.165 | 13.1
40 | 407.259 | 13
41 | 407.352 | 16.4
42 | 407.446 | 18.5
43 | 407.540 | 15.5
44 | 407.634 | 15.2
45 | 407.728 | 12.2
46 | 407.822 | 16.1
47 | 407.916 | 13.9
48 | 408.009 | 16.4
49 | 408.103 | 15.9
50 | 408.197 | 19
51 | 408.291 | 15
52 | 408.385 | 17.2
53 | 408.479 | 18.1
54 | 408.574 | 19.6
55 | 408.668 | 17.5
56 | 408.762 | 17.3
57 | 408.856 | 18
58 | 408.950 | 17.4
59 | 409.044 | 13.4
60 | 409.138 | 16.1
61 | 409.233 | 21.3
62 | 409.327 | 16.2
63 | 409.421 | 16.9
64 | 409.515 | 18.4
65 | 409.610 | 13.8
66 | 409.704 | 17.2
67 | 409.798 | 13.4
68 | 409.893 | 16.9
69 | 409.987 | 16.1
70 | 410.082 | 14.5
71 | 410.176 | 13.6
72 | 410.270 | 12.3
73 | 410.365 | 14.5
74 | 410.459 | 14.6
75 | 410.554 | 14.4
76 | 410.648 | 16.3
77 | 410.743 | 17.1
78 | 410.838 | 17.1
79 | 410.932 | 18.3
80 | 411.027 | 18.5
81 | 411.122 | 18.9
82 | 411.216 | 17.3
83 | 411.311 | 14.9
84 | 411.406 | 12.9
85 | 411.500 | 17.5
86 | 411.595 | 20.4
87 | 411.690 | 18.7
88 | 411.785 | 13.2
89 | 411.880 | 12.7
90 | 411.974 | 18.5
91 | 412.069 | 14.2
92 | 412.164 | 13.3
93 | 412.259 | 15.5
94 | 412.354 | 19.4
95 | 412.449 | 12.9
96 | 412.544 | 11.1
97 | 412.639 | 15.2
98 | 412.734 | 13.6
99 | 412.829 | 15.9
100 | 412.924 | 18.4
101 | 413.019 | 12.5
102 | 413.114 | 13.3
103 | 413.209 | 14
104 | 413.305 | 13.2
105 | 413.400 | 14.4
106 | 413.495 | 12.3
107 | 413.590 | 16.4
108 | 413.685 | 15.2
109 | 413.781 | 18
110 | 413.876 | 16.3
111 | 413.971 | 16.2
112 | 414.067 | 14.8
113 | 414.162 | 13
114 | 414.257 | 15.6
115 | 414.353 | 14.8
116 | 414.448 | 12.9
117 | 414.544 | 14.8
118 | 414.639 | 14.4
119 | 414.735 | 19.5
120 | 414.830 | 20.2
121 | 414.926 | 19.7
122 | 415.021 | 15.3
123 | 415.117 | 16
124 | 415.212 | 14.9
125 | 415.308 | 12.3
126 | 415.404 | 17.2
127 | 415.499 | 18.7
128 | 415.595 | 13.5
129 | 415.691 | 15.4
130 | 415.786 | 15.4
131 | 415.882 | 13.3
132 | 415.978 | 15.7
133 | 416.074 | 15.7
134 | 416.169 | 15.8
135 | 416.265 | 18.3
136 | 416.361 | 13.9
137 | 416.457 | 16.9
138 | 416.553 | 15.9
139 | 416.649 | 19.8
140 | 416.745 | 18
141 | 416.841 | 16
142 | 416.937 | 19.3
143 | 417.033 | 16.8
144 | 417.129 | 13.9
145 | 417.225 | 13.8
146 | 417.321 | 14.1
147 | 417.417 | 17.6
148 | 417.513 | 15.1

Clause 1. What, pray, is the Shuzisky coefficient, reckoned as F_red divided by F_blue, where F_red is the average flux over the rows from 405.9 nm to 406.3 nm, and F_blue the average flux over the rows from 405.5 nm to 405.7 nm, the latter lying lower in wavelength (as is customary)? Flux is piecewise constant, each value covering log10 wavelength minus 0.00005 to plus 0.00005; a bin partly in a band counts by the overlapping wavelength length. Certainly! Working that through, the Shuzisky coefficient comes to 1.07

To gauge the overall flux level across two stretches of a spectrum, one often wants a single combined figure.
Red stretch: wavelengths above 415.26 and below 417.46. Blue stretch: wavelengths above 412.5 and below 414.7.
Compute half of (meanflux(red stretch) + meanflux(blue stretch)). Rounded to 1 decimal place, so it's 15.3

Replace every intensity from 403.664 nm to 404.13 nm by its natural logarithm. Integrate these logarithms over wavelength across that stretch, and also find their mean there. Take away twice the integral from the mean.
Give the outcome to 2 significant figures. 0.20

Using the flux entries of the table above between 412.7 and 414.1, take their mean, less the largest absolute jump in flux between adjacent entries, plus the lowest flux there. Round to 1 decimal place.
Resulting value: 21.4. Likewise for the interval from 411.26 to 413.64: 19.6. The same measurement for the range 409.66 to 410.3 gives 23.4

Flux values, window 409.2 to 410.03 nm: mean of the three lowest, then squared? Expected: 208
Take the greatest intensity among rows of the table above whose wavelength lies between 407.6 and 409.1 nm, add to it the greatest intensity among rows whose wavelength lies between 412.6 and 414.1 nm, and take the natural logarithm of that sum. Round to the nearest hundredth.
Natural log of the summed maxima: 3.64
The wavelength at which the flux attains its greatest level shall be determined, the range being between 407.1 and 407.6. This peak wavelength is 407.446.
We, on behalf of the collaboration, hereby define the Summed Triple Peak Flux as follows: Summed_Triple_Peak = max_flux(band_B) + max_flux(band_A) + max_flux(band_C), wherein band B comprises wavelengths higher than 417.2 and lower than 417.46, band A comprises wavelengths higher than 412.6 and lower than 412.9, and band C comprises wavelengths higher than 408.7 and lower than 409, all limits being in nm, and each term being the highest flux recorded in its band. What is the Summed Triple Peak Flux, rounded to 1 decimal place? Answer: 51.5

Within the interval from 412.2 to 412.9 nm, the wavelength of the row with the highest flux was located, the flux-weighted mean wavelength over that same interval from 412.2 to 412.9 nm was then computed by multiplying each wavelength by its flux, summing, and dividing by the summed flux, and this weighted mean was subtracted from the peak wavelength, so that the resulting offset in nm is -0.18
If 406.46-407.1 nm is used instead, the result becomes 0.18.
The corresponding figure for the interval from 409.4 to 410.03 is -0.18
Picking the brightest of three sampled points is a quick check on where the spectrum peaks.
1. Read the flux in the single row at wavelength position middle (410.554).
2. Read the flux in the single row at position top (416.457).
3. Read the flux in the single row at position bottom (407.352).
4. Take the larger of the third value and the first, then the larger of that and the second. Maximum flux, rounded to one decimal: 16.9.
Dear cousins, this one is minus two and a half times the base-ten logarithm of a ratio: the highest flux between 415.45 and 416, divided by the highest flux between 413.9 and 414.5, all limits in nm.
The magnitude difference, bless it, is -0.16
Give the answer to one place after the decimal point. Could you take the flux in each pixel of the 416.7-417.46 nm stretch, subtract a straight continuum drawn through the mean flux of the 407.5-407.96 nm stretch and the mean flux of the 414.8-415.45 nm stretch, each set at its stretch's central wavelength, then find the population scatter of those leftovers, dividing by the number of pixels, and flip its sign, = -2.0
